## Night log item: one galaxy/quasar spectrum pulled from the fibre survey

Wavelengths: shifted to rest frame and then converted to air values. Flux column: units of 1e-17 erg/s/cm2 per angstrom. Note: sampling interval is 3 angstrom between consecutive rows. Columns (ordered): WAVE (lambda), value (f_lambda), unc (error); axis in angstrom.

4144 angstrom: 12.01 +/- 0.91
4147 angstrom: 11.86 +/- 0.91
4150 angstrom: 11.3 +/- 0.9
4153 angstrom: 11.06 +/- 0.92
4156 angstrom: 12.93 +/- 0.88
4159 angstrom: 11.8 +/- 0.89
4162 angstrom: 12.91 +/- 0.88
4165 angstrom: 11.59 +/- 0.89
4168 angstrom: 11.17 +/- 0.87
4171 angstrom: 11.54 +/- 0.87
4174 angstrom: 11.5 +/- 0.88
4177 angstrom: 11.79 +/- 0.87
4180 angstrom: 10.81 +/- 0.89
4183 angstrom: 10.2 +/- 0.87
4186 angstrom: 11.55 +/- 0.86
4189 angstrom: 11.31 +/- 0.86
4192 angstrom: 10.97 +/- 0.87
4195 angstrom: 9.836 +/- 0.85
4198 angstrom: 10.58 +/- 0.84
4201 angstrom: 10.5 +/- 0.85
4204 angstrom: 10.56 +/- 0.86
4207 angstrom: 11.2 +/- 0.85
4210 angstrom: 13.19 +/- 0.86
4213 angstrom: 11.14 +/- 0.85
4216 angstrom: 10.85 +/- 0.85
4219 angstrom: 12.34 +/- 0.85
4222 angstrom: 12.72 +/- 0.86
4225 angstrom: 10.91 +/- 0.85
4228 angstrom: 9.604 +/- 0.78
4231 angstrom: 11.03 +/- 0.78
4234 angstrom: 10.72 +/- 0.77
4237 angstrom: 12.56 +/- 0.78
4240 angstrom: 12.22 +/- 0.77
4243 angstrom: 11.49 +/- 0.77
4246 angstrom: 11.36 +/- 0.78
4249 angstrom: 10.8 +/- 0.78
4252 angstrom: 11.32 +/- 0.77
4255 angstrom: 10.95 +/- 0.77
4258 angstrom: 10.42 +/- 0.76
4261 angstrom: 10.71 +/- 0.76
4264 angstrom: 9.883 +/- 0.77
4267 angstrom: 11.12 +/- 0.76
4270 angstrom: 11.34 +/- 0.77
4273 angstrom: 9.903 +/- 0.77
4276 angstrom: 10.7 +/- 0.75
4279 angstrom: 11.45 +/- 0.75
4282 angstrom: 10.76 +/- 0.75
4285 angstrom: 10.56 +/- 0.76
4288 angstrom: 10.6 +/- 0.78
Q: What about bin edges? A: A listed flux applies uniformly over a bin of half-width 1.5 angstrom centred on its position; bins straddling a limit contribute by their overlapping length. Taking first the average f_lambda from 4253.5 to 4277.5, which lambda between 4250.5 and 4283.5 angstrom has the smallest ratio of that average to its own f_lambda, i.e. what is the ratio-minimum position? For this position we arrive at 4279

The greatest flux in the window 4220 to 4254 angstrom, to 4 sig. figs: 12.72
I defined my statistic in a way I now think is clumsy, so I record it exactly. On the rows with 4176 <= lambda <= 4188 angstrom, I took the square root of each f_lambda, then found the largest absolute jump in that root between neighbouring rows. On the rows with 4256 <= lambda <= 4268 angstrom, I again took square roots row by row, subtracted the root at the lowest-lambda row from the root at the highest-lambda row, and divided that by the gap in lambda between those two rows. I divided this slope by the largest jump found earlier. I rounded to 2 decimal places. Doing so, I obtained 0.06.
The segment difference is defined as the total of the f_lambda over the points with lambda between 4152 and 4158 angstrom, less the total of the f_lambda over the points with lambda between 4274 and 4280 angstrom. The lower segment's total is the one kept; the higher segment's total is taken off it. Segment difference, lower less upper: 1.8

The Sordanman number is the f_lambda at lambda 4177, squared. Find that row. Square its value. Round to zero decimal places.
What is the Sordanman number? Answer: 139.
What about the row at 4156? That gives 167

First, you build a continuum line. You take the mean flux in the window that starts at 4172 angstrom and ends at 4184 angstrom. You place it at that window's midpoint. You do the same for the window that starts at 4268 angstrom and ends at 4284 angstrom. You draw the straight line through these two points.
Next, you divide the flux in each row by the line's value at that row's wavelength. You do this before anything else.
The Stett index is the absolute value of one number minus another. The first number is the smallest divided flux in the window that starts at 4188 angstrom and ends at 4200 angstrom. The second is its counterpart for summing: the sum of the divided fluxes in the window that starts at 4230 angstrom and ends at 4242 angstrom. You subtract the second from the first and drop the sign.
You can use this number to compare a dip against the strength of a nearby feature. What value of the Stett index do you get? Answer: 3.4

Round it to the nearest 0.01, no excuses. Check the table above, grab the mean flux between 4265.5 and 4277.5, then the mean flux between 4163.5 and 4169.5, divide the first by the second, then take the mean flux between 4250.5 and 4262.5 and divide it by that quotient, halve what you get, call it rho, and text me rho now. 5.73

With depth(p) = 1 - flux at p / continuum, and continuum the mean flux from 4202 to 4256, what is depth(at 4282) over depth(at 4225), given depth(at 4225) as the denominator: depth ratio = 1.3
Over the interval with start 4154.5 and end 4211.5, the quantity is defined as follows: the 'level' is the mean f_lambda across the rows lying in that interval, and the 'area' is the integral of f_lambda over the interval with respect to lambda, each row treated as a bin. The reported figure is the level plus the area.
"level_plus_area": 659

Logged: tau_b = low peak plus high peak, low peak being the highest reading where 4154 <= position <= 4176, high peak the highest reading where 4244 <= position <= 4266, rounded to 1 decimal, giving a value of 24.3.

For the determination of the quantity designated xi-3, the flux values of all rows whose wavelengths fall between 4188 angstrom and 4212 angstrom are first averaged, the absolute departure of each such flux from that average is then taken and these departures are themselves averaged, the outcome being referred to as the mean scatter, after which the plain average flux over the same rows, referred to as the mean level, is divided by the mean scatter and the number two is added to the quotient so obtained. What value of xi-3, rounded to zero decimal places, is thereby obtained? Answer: 19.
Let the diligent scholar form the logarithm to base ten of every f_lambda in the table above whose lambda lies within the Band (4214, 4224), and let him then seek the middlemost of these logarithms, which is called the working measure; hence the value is 1.09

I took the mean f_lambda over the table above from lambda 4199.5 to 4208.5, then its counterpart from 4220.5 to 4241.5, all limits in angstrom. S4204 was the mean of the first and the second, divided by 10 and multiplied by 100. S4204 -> 111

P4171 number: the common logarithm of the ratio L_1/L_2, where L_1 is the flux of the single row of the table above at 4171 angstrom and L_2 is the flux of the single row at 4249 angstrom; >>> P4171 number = 0.029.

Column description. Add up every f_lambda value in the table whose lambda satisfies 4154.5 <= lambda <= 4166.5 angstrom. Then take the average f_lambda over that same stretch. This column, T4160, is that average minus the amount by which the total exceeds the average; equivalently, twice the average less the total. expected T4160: -24.6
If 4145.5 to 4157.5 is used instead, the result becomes -23.6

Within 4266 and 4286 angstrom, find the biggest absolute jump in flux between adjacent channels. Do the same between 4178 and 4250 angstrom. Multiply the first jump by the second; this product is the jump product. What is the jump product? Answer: 2.95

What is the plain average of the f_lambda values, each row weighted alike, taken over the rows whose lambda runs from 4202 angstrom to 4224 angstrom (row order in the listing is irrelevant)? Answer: 11.7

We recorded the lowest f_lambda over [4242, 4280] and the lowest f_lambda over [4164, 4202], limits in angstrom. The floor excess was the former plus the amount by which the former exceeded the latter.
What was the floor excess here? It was 9.93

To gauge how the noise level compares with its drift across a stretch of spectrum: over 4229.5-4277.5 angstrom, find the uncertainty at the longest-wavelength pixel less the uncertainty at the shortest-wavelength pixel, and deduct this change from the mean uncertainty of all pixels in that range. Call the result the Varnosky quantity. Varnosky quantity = 0.80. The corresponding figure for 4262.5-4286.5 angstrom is 0.77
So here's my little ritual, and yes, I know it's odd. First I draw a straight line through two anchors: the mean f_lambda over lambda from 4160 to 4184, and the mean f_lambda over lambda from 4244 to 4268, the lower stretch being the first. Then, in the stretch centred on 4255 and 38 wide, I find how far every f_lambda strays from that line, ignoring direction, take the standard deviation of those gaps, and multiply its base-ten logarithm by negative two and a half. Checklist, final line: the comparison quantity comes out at 0.9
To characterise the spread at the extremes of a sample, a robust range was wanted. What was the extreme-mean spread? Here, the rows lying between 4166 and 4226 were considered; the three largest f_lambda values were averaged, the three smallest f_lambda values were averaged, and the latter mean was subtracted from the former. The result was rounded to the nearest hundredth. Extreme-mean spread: 2.57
